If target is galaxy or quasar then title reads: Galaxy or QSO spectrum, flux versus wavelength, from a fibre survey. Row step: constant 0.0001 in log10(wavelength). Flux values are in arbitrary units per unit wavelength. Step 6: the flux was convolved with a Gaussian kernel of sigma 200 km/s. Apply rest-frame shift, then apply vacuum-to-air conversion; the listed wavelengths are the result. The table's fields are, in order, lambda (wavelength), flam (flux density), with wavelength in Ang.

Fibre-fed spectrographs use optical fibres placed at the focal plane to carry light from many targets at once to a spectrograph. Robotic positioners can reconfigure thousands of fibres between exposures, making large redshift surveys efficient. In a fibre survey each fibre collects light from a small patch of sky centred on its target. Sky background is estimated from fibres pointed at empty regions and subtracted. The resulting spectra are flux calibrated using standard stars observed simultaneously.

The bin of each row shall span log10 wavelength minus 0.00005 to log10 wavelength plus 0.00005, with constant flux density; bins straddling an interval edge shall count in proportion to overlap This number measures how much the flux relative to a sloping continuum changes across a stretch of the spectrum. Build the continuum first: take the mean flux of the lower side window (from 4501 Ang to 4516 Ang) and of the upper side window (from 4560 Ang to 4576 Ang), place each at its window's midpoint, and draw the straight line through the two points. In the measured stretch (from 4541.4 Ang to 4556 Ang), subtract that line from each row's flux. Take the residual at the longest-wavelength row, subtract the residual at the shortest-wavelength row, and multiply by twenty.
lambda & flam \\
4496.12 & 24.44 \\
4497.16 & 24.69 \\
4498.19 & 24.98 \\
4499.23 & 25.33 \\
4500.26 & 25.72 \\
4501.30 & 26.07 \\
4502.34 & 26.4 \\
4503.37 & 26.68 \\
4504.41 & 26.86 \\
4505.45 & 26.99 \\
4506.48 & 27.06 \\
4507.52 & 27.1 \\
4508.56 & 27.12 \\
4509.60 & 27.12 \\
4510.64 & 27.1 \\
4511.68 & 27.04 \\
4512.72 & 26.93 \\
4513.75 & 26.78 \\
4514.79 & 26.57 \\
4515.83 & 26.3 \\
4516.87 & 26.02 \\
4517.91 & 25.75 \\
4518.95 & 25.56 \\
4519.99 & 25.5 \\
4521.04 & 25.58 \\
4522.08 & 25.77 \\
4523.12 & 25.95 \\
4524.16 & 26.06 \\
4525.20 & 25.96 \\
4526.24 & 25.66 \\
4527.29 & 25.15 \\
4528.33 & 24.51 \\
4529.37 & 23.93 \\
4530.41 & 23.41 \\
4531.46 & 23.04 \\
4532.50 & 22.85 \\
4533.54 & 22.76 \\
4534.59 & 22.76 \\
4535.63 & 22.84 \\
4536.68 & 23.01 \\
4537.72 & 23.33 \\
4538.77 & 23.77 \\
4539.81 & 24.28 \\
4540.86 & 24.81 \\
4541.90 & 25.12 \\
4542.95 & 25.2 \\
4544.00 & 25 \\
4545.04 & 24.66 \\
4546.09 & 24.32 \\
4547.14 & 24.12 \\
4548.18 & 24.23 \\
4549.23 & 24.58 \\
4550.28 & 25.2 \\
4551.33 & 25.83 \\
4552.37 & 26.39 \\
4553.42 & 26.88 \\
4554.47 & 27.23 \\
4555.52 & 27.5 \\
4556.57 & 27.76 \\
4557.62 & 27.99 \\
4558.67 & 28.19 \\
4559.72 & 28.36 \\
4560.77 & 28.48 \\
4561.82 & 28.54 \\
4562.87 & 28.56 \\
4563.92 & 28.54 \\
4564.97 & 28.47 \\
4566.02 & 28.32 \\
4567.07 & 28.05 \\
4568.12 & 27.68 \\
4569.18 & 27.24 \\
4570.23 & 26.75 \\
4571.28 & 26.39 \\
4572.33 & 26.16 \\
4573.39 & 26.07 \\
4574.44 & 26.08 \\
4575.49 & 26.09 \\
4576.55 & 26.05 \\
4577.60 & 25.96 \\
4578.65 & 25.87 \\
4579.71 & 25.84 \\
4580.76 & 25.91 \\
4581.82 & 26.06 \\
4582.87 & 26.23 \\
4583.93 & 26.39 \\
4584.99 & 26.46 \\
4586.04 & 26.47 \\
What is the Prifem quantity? 45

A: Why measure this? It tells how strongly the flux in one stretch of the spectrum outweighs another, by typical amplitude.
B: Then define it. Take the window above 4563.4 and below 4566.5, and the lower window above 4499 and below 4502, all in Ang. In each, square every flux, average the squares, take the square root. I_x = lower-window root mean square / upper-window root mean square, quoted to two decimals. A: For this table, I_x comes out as 0.90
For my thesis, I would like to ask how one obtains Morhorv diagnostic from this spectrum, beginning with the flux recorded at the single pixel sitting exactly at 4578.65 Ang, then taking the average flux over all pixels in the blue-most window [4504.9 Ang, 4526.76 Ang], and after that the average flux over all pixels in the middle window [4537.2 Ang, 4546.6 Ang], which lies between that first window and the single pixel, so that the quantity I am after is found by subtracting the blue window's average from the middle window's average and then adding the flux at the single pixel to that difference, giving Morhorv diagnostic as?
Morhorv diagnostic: 24.0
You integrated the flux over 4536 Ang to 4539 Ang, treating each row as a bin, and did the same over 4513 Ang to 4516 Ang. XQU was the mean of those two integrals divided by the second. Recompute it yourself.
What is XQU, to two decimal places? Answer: 0.94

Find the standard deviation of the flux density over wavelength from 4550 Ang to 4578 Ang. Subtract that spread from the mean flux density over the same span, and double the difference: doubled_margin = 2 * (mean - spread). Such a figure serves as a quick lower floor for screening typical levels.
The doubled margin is 52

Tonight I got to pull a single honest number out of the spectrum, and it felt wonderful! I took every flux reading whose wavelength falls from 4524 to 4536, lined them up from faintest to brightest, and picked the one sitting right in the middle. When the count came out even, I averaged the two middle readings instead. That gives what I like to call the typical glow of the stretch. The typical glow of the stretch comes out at 24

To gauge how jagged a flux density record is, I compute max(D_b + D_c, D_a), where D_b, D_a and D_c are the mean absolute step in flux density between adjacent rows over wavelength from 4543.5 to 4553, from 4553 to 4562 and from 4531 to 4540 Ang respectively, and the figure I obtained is 0.62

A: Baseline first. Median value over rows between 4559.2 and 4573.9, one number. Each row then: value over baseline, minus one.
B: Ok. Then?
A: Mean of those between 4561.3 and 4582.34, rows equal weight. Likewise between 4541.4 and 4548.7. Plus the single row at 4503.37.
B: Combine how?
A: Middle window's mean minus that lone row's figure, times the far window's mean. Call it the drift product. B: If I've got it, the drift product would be 0.0032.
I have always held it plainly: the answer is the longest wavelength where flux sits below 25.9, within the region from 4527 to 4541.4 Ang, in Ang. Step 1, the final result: 4540.86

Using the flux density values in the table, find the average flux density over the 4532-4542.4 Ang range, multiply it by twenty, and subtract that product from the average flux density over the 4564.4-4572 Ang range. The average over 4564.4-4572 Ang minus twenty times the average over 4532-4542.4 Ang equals -444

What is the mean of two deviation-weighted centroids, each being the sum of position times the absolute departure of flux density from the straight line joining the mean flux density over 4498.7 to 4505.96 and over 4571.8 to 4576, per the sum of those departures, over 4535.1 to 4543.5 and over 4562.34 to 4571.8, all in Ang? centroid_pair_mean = 4552.1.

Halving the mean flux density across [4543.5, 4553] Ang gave 12.5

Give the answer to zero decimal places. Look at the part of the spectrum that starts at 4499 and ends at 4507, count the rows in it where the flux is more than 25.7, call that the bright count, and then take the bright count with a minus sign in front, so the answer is -7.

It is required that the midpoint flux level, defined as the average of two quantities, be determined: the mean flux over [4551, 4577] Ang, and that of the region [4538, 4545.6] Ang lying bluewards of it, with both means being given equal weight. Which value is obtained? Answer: 26.0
